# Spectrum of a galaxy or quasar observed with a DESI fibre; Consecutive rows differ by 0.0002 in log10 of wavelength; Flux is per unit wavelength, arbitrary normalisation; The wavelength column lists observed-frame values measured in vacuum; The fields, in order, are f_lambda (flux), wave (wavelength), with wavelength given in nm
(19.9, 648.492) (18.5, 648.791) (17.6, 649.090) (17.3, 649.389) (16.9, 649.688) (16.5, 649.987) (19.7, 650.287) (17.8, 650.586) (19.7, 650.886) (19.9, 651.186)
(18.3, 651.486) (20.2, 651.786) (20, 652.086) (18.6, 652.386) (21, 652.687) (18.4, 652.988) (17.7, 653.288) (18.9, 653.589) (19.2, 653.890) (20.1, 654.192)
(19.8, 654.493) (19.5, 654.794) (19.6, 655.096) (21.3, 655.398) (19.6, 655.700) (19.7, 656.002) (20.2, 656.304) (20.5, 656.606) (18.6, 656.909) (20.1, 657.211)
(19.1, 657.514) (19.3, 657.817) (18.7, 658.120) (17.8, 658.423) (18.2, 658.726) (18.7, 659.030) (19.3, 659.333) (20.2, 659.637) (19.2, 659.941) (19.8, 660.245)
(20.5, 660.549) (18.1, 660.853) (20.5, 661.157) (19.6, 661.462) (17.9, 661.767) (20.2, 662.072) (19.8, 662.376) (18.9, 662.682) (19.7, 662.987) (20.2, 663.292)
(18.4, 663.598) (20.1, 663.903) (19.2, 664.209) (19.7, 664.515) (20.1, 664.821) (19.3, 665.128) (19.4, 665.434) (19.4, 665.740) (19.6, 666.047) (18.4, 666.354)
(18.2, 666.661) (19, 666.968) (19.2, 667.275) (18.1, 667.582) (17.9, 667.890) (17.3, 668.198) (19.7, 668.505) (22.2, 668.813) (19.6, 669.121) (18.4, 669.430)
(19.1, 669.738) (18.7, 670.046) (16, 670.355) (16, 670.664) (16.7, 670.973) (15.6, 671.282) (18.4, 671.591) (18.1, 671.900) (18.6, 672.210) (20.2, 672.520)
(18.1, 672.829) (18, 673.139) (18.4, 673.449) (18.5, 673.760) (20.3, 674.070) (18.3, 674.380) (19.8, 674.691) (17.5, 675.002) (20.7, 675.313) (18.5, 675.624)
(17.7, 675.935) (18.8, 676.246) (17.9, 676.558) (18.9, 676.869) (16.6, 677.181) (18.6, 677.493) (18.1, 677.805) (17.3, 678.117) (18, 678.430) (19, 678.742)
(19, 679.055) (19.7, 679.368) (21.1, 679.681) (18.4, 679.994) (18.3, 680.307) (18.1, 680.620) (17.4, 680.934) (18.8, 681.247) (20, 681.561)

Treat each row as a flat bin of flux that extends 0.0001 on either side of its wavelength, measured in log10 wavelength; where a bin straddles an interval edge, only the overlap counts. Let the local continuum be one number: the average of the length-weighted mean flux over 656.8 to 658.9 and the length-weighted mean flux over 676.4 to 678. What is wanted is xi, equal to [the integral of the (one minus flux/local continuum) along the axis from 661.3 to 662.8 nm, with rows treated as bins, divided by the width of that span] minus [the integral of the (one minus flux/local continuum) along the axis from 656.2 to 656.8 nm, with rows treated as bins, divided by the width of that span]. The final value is 0.05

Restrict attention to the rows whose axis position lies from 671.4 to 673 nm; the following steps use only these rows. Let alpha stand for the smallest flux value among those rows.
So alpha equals 18.1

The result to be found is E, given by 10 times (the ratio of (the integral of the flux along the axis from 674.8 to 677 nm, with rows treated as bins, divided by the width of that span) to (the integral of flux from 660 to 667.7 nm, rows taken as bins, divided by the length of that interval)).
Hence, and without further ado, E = 9.6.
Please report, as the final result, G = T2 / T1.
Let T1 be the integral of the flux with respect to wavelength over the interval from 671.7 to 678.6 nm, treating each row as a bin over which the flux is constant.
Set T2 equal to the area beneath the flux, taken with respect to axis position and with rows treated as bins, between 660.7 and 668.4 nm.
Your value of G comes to 1.2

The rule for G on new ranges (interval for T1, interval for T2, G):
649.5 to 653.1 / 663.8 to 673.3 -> 2.6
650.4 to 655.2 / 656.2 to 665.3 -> 1.9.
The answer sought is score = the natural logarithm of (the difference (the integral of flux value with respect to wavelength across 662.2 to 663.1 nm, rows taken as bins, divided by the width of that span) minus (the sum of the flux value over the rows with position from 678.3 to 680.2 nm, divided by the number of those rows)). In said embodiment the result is -1.3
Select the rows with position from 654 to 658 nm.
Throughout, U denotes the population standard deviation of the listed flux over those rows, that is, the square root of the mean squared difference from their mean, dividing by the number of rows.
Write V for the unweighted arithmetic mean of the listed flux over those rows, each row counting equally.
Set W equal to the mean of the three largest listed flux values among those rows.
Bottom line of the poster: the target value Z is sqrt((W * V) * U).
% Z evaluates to 16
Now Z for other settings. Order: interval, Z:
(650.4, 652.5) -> 18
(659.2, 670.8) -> 22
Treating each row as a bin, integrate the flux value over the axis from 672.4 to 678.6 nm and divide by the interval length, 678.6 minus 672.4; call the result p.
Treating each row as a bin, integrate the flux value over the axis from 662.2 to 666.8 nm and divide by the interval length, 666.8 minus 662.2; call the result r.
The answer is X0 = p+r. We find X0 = 37.9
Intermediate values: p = 18.5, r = 19.4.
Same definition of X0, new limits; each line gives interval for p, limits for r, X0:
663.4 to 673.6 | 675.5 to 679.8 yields 37.1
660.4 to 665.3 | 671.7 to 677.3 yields 38.1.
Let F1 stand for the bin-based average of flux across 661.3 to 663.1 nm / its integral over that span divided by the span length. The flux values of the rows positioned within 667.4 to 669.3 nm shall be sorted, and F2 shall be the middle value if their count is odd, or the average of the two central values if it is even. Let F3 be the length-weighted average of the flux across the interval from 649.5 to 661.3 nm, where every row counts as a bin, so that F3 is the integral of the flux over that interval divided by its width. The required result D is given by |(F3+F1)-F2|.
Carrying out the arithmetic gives 19.7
